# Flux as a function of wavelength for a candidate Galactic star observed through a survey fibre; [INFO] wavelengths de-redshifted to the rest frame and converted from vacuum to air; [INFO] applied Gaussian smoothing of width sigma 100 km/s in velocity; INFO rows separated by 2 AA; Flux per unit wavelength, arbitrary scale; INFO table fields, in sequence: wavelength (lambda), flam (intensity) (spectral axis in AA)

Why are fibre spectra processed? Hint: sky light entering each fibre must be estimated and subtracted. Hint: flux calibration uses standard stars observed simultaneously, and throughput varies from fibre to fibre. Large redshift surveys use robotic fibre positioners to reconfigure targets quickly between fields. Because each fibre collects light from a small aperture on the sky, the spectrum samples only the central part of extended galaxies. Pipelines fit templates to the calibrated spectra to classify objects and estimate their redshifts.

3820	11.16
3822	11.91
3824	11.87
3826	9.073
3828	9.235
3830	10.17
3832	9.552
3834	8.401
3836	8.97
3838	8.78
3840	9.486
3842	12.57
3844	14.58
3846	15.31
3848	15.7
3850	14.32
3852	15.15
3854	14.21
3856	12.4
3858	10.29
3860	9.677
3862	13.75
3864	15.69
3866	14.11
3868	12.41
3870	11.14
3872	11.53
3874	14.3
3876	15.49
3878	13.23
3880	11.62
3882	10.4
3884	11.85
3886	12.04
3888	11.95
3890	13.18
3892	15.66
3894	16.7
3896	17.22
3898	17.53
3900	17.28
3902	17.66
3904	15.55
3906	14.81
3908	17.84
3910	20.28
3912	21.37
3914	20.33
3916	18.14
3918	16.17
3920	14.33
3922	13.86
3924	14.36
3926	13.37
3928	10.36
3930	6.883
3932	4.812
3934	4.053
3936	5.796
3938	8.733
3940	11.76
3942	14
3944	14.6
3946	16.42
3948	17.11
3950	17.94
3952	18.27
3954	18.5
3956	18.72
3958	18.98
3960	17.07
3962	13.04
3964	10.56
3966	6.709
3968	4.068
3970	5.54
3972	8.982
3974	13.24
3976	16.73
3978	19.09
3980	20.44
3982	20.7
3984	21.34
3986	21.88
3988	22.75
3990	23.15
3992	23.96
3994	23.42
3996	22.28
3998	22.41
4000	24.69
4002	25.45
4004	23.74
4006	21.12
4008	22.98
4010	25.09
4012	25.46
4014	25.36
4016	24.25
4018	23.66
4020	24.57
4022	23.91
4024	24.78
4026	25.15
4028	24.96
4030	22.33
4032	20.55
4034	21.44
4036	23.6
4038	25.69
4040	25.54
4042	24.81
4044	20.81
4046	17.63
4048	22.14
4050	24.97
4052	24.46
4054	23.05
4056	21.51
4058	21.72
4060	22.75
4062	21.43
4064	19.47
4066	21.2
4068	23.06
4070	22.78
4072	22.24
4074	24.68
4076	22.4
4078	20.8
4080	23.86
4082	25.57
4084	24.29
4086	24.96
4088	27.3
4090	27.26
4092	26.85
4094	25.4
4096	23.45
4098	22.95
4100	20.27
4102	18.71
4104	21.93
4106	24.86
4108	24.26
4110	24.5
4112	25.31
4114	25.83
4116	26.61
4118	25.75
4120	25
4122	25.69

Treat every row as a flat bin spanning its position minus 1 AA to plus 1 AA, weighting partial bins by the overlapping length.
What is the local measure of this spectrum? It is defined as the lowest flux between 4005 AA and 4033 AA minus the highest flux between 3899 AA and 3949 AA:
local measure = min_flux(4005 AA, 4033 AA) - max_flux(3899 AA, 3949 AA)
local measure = -1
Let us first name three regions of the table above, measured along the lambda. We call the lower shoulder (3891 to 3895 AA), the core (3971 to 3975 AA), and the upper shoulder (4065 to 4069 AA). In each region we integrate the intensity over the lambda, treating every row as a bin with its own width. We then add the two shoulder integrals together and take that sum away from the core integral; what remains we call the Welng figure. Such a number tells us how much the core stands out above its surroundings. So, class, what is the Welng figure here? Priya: -109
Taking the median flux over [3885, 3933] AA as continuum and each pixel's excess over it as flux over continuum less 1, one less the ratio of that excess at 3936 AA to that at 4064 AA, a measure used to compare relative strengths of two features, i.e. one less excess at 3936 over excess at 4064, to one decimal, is 3.5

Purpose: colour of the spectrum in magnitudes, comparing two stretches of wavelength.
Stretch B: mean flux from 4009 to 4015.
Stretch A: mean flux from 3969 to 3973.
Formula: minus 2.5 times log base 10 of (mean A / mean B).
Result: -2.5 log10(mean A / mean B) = 1.4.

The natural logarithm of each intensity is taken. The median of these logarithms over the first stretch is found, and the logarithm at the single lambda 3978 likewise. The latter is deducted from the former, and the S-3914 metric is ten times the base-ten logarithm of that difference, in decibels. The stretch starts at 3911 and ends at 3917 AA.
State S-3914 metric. -12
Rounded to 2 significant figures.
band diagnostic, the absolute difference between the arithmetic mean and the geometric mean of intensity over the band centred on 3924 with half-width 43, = 0.86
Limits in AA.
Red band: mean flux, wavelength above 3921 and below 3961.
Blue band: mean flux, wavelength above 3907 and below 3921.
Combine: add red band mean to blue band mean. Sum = 32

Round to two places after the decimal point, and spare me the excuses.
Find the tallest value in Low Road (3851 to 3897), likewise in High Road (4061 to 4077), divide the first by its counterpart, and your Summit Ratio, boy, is 0.70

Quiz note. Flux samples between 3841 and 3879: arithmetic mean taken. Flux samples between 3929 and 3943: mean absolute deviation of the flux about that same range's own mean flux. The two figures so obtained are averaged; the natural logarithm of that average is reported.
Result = 2.11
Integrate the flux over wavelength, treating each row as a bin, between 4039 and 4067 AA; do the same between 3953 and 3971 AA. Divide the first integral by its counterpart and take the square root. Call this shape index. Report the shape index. 1.7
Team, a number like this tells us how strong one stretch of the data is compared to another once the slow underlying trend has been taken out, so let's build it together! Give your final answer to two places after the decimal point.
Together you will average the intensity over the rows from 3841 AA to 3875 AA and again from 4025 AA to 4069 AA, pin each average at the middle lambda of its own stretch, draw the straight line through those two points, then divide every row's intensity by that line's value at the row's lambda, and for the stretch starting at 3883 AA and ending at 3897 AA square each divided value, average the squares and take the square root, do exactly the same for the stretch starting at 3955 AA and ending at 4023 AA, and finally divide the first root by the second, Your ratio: 0.93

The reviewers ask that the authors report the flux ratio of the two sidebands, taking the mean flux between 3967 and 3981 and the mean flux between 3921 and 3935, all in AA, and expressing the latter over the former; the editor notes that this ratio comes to 0.77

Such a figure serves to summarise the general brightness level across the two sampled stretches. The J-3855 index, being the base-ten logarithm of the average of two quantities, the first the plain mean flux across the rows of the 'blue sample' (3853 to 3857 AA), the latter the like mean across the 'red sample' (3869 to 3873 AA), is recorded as 1.09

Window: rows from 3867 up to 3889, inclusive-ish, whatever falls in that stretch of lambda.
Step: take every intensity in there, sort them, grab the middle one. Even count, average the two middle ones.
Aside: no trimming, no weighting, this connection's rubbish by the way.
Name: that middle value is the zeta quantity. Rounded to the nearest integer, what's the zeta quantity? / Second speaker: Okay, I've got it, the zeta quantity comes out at 12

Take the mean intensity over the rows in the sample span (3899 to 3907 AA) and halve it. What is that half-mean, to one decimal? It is 8.2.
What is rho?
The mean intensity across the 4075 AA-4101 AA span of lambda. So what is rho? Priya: 24.3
